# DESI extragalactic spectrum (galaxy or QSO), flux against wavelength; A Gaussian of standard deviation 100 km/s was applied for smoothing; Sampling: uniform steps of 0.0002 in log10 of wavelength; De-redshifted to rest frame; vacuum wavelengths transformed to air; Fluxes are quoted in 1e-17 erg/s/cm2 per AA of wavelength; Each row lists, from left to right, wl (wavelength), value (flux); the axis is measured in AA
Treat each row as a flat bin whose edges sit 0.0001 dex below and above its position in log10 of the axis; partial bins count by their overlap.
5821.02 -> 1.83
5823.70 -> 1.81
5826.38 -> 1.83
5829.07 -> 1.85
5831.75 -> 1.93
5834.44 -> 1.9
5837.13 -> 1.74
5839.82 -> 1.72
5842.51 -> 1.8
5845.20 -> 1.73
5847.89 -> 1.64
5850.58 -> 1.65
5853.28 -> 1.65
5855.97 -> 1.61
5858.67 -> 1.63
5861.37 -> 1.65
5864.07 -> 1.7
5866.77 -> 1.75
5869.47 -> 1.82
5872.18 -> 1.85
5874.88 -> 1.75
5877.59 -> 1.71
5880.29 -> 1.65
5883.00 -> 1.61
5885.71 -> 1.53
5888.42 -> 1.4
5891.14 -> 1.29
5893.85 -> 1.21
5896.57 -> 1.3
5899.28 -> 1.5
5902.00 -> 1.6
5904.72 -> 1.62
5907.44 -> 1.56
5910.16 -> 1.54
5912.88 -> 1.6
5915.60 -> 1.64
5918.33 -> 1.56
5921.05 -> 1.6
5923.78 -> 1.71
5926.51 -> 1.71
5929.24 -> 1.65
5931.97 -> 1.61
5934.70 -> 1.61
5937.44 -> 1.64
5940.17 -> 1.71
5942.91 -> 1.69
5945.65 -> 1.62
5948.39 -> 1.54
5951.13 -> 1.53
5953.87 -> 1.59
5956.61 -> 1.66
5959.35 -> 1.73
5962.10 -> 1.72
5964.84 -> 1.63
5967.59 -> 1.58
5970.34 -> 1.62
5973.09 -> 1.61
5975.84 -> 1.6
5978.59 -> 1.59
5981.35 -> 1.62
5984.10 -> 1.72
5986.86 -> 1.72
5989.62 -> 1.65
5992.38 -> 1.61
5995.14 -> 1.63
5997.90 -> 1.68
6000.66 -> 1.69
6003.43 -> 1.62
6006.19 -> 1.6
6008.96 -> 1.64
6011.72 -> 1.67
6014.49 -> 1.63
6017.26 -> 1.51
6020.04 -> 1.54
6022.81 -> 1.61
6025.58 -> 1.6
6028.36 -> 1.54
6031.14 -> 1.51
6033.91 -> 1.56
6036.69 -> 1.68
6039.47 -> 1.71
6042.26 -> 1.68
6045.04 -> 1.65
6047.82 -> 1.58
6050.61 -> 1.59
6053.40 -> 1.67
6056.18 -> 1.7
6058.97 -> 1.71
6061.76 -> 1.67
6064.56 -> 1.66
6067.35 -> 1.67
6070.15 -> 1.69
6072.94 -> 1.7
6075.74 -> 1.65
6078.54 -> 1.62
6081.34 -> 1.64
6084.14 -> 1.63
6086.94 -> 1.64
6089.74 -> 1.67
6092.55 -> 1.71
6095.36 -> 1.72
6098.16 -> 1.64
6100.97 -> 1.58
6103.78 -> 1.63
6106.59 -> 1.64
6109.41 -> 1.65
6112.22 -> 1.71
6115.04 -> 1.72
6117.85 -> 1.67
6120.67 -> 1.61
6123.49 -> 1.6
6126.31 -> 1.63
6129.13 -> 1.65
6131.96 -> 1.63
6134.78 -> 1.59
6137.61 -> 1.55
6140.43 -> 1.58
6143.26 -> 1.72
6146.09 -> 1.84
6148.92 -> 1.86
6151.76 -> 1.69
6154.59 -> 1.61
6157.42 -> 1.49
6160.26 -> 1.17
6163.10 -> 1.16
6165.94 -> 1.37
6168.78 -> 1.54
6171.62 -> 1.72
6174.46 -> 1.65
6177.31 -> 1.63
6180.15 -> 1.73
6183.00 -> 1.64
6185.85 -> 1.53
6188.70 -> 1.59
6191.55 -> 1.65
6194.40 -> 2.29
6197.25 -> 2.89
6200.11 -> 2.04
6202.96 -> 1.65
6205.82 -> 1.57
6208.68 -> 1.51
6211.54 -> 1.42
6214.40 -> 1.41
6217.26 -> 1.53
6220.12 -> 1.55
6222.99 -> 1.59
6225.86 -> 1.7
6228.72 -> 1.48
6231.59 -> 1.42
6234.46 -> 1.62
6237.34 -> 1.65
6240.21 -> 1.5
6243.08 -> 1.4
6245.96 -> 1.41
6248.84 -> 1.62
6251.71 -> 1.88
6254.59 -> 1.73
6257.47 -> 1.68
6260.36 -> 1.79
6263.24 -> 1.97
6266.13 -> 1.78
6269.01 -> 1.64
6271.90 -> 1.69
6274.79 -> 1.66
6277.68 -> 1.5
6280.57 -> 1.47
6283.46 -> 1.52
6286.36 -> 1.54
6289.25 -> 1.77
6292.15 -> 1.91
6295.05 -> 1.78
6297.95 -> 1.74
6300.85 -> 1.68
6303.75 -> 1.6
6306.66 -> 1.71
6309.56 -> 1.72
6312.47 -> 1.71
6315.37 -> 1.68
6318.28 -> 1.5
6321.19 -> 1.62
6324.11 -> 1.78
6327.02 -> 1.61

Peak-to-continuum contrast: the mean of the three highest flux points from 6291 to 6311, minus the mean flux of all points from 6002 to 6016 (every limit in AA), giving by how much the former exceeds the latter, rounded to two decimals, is 0.18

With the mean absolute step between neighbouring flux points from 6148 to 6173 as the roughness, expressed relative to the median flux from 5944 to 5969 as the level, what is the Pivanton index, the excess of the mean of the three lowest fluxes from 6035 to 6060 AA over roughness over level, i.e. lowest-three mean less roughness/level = 1.51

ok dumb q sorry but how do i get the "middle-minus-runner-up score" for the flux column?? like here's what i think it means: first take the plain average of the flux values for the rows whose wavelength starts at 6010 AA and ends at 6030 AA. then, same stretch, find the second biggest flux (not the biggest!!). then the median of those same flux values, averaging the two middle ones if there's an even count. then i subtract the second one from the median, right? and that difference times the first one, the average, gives -0.05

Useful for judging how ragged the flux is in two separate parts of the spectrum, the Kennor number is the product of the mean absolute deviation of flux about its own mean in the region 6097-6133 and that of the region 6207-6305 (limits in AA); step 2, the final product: 0.0035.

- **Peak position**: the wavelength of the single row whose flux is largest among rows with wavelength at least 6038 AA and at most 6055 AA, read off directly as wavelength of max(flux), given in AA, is 6039.47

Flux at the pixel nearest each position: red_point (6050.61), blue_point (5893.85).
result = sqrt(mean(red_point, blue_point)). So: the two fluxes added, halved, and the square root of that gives 1.18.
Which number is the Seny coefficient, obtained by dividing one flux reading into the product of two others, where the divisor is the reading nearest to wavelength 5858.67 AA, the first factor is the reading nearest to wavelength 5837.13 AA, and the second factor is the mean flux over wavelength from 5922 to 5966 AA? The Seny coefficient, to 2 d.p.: 1.76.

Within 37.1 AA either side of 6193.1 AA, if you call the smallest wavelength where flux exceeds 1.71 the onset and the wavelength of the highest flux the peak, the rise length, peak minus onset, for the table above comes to 25.6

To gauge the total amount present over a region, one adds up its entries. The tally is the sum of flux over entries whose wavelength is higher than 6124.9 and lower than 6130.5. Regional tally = 3.3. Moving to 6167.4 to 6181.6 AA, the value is 8.3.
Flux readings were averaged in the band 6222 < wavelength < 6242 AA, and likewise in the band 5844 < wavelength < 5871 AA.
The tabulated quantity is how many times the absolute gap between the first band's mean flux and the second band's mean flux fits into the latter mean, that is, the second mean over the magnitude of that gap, 14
